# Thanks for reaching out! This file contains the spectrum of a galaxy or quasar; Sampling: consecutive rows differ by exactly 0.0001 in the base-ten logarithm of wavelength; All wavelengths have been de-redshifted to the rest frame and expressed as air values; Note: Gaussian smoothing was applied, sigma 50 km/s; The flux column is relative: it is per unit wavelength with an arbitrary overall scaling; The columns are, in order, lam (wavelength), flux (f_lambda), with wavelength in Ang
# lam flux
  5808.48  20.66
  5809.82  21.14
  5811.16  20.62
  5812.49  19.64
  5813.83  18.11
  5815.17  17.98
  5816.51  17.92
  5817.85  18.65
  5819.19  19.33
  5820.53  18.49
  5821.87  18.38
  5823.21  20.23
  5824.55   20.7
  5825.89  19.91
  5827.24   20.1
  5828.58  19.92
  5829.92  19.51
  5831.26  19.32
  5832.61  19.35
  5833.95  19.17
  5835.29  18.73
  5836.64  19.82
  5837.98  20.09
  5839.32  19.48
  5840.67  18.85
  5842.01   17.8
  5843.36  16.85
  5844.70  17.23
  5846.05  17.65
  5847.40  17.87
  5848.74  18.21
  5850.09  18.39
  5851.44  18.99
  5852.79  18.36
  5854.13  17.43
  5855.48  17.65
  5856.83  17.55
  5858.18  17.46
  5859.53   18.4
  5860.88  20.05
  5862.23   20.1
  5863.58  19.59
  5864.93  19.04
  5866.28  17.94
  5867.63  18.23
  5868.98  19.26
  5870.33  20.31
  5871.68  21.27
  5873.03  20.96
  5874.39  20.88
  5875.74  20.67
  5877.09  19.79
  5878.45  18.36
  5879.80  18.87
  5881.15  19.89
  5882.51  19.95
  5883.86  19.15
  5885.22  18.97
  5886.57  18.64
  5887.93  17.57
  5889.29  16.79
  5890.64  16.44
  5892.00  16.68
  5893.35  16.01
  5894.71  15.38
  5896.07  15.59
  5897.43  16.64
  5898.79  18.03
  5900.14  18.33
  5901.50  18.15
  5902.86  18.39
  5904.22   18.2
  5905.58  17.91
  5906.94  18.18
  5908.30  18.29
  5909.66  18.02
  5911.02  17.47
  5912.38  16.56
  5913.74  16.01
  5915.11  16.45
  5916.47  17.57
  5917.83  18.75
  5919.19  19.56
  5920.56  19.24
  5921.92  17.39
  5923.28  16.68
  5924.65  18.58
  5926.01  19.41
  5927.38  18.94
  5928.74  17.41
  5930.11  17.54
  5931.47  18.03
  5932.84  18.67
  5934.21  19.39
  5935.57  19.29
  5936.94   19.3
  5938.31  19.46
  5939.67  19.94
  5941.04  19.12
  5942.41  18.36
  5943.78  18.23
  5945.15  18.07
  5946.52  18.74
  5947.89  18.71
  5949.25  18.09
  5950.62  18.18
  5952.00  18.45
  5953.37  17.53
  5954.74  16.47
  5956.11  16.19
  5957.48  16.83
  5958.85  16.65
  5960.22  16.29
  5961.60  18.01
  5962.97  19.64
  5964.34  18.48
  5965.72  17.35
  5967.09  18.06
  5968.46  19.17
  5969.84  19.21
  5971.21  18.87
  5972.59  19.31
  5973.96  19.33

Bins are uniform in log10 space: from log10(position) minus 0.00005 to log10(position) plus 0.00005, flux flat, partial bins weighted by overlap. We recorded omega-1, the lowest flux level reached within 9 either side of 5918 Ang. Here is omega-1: 16.01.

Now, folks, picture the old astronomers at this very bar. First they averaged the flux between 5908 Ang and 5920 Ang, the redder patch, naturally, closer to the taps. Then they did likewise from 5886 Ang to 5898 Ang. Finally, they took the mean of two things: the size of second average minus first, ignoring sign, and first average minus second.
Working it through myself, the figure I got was 1.0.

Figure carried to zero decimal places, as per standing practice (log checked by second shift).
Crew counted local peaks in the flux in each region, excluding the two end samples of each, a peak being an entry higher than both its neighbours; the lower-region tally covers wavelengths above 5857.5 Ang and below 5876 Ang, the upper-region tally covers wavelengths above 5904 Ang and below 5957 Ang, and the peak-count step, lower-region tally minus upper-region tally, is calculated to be -5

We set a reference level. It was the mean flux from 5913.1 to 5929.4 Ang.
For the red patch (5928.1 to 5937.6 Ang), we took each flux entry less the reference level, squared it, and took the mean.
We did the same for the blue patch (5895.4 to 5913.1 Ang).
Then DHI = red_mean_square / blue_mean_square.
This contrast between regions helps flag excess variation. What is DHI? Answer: 1.1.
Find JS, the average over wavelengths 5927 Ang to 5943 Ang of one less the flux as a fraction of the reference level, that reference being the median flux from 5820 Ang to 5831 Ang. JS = 0.057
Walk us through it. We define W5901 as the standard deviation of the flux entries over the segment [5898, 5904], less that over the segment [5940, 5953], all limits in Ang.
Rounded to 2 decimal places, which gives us -0.19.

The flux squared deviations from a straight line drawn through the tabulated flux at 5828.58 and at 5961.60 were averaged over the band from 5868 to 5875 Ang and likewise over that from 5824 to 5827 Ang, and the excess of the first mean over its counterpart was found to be 1.8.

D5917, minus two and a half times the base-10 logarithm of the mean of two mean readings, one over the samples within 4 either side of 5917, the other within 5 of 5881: -3.17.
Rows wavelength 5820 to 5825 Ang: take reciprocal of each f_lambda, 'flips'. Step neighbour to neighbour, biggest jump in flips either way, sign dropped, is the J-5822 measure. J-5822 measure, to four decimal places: 0.0050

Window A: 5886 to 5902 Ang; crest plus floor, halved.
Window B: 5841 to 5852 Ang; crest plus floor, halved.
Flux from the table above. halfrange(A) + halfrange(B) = 34.9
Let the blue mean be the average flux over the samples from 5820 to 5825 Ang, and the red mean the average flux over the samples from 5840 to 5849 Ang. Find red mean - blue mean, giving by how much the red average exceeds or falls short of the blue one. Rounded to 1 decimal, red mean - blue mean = -1.7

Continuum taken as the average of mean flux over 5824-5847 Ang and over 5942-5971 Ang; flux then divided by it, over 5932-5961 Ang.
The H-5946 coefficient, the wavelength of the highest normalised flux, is 5939.67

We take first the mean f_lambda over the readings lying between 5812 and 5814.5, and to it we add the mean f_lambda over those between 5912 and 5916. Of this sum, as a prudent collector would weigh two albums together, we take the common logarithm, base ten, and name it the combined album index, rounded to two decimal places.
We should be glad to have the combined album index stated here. 1.55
